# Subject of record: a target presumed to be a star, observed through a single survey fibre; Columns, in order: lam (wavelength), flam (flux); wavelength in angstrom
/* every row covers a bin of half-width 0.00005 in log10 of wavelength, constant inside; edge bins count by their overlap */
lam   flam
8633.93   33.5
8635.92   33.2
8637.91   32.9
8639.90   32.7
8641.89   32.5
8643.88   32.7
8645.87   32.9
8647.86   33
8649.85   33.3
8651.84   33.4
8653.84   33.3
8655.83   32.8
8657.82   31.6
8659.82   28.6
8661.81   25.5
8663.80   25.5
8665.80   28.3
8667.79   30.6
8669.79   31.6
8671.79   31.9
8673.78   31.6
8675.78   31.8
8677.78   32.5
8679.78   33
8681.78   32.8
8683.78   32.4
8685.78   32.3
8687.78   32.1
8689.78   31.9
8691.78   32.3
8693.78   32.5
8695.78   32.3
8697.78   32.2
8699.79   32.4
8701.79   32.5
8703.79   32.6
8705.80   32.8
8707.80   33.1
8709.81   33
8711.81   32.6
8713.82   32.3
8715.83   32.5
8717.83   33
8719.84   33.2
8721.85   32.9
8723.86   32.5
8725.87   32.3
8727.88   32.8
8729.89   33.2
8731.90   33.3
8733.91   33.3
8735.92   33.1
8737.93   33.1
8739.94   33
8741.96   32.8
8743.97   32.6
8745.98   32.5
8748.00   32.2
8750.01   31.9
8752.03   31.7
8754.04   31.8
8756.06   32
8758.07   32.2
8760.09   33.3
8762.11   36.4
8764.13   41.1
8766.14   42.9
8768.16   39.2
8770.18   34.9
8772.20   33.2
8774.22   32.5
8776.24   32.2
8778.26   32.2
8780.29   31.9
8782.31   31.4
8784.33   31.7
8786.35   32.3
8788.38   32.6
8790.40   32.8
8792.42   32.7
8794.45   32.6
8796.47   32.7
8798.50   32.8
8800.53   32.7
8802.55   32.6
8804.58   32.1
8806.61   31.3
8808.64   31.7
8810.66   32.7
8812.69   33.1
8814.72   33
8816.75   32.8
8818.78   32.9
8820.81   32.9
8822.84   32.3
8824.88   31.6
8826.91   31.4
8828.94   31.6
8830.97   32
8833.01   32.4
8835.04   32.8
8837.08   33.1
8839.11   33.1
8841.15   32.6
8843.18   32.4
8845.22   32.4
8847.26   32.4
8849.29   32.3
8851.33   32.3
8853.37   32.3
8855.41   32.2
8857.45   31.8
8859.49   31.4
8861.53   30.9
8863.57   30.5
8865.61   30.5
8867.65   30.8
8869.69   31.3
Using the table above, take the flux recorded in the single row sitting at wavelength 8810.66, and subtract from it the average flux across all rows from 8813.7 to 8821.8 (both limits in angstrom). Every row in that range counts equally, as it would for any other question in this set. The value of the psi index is -0.2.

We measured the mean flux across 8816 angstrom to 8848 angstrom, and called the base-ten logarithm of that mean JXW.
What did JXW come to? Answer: 1.51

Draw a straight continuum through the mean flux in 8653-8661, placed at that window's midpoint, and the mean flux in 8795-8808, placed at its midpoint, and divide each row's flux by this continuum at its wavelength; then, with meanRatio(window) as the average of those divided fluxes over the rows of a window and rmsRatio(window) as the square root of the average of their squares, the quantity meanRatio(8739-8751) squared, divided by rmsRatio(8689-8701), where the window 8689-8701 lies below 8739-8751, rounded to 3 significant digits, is 1.01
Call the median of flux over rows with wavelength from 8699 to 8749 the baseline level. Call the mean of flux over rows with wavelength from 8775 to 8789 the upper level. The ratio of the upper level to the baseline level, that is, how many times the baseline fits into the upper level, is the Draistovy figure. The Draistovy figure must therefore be 0.98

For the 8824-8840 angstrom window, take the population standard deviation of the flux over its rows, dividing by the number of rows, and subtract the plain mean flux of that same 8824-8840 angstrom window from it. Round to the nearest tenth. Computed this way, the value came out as -31.6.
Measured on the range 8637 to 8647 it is -32.6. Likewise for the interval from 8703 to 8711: -32.7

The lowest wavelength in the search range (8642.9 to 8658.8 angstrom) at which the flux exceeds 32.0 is 8643.88 angstrom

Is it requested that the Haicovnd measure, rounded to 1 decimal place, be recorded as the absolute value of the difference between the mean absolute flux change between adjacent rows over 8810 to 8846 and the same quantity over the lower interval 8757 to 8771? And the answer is 2.8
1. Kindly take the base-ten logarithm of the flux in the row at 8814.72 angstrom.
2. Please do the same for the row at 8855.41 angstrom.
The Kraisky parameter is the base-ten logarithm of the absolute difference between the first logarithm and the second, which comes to -2.0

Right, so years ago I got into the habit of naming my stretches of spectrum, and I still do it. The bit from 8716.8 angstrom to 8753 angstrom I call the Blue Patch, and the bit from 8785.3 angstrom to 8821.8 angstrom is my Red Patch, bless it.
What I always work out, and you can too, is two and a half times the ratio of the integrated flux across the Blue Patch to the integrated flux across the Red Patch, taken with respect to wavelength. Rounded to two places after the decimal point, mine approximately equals 2.49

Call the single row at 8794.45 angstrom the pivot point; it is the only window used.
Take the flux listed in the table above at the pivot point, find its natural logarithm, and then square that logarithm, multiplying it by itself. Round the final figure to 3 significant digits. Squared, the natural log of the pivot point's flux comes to 12.1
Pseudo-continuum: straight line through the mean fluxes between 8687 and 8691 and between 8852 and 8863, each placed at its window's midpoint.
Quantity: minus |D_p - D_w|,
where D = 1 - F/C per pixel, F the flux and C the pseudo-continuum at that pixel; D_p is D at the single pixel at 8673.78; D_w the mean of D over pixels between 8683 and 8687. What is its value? -0.024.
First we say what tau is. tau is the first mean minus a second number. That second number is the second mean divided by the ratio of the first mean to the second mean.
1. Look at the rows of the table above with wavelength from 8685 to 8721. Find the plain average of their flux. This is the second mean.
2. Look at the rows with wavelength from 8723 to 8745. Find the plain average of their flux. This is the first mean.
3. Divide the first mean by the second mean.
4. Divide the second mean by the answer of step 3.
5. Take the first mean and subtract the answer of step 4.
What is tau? 0.7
